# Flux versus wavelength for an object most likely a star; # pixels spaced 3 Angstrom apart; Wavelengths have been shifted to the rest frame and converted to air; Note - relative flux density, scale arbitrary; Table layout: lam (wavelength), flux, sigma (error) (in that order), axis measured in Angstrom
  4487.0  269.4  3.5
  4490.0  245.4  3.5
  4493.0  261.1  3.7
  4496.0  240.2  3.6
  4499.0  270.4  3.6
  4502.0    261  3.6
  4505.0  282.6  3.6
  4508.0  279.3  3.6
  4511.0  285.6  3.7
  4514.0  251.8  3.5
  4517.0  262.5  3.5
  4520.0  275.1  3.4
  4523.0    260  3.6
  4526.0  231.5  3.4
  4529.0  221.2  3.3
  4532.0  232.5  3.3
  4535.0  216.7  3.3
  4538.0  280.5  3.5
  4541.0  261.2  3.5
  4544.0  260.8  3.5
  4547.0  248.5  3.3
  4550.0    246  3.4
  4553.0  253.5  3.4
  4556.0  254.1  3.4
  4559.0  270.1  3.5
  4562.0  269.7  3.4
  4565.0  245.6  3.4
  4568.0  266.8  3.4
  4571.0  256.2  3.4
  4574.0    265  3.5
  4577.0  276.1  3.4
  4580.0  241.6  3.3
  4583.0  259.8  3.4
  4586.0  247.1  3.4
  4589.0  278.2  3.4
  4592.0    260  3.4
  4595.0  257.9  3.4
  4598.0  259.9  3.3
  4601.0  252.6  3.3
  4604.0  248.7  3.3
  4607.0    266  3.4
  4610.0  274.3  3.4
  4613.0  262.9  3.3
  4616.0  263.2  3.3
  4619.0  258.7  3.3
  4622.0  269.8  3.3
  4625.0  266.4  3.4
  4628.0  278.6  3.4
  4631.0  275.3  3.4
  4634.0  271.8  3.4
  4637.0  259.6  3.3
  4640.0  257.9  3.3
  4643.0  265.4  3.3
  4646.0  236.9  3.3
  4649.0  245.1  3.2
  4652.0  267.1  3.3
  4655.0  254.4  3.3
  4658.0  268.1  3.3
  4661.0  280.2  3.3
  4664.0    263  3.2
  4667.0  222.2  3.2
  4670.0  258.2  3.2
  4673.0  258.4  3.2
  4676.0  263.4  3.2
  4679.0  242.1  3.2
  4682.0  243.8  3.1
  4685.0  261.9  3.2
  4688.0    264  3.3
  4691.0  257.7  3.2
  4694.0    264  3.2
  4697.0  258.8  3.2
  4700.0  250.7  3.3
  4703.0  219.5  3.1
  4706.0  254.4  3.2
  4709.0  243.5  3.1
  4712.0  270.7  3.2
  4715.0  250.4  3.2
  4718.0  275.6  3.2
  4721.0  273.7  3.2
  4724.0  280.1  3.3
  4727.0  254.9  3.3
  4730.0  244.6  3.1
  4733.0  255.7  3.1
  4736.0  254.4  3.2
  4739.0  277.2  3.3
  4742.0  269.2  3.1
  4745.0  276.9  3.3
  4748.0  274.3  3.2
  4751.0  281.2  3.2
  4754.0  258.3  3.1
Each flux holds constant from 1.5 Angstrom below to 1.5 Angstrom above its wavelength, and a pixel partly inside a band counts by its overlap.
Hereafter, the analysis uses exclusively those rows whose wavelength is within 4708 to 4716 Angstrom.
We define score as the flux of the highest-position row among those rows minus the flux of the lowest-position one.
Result 7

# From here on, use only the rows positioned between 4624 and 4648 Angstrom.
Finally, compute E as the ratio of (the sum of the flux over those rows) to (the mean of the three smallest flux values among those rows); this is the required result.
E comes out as 8.40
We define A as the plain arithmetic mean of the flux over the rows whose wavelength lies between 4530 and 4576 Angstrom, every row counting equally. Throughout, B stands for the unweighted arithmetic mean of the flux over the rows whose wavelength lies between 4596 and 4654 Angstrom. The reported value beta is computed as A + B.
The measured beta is 517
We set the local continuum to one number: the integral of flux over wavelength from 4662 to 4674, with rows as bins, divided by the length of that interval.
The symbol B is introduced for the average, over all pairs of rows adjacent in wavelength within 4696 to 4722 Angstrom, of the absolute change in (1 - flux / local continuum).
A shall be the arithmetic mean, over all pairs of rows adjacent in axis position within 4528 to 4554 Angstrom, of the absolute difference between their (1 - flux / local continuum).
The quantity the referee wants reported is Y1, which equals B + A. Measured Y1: 0.146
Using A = 0.0661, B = 0.079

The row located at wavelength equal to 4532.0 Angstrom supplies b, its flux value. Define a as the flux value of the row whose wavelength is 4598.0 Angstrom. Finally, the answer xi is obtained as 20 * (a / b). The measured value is 22.4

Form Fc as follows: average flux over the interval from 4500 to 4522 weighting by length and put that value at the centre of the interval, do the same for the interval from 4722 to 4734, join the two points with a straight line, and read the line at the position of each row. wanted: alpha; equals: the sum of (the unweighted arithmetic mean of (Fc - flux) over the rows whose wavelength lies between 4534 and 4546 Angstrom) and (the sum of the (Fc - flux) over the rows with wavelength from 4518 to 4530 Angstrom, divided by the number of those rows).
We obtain 38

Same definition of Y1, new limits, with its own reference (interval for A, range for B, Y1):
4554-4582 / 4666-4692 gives 0.108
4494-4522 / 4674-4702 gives 0.098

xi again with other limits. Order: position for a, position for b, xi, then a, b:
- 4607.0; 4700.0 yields 21.2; 266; 250.7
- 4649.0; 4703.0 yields 22.3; 245.1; 219.5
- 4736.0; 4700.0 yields 20.3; 254.4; 250.7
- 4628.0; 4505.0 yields 19.7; 278.6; 282.6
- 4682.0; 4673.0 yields 18.9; 243.8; 258.4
